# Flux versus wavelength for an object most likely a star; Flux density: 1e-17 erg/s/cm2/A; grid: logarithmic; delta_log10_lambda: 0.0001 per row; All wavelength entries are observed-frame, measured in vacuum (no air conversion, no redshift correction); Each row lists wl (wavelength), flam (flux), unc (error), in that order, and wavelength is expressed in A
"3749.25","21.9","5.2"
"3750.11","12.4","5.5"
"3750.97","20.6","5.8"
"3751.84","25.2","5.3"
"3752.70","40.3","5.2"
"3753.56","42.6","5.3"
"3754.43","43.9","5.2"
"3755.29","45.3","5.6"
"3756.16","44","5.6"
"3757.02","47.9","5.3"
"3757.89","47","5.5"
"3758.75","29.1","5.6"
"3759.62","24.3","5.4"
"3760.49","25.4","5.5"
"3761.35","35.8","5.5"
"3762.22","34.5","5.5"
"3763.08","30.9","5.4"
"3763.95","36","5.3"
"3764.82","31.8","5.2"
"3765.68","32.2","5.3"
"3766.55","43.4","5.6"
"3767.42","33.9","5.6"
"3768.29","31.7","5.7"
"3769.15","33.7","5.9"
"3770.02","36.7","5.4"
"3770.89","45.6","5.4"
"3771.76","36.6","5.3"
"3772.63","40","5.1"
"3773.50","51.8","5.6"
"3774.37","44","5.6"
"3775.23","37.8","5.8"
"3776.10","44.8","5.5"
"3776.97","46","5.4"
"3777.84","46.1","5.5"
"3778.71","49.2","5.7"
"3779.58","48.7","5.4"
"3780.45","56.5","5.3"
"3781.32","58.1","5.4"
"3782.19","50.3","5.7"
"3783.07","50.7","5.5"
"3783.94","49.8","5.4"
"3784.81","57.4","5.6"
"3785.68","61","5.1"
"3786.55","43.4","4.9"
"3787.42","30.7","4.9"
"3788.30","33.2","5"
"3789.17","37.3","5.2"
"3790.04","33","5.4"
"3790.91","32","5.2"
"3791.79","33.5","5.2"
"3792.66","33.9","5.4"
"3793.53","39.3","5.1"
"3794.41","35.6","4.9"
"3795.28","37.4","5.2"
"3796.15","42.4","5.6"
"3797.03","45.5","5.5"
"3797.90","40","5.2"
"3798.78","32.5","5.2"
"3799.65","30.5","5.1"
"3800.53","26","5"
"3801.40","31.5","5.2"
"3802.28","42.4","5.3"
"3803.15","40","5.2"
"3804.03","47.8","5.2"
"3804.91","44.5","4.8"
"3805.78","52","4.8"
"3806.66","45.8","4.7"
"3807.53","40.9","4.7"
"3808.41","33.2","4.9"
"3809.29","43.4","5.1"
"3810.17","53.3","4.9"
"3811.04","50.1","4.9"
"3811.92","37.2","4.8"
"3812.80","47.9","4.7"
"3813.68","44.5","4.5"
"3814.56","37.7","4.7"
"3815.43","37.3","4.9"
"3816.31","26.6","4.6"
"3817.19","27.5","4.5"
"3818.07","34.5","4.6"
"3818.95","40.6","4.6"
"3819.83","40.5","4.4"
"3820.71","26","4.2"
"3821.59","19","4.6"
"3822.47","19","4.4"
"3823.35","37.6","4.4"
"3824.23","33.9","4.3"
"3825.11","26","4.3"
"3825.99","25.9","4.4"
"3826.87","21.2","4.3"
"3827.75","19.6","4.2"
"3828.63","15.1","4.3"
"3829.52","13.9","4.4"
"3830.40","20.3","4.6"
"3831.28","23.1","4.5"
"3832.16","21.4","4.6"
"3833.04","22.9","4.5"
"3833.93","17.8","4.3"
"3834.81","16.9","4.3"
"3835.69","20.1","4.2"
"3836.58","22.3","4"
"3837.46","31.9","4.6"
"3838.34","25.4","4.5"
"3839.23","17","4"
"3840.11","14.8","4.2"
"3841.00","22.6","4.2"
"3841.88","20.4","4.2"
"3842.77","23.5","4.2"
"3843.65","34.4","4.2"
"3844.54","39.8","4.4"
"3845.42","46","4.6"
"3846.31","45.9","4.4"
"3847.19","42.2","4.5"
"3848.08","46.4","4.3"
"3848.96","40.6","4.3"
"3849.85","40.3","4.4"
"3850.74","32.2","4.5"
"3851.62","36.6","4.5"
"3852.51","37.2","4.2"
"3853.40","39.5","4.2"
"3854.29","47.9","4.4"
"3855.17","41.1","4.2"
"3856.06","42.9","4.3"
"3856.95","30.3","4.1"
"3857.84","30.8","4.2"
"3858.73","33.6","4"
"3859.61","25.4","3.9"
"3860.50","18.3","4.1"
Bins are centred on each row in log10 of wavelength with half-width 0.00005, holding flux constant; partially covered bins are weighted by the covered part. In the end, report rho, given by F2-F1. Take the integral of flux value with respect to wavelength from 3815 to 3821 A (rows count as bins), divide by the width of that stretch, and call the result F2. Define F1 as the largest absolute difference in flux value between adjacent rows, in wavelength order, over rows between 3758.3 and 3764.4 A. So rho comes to 23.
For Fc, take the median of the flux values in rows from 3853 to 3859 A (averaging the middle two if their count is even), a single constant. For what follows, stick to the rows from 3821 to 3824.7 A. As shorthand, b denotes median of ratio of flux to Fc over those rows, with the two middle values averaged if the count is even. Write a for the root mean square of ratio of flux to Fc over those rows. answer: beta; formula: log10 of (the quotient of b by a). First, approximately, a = 0.7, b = 0.7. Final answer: -0.035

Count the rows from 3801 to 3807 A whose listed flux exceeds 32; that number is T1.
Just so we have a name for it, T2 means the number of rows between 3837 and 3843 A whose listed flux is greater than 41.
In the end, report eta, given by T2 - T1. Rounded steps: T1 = 6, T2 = 0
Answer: -6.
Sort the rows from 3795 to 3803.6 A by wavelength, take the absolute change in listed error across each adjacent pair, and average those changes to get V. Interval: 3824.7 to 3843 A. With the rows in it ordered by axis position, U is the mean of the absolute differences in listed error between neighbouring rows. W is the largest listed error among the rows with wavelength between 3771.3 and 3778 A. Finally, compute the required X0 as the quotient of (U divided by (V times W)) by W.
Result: 0.028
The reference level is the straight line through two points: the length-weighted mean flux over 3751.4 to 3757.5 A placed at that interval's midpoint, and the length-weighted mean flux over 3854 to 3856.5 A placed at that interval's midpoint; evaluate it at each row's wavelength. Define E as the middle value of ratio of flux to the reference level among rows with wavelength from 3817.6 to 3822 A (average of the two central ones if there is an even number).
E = 0.8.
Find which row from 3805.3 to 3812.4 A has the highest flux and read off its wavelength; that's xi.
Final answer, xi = 3810.17 A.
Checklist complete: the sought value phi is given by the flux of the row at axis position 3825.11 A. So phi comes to 26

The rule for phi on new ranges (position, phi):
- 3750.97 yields 20.6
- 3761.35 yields 35.8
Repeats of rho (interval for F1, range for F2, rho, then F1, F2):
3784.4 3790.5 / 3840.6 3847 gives 16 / 17.6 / 34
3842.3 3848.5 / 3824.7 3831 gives 9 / 10.9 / 20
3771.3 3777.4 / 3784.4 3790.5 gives 30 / 11.8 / 42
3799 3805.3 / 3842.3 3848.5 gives 29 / 10.9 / 40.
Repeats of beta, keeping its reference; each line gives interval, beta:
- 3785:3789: -0.058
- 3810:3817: -0.016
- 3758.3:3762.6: -0.016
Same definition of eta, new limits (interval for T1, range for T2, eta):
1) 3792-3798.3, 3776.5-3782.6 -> 0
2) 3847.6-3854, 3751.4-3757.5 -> -2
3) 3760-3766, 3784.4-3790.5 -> -1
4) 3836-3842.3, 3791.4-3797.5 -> 2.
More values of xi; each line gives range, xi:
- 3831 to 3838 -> 3837.46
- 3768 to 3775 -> 3773.50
